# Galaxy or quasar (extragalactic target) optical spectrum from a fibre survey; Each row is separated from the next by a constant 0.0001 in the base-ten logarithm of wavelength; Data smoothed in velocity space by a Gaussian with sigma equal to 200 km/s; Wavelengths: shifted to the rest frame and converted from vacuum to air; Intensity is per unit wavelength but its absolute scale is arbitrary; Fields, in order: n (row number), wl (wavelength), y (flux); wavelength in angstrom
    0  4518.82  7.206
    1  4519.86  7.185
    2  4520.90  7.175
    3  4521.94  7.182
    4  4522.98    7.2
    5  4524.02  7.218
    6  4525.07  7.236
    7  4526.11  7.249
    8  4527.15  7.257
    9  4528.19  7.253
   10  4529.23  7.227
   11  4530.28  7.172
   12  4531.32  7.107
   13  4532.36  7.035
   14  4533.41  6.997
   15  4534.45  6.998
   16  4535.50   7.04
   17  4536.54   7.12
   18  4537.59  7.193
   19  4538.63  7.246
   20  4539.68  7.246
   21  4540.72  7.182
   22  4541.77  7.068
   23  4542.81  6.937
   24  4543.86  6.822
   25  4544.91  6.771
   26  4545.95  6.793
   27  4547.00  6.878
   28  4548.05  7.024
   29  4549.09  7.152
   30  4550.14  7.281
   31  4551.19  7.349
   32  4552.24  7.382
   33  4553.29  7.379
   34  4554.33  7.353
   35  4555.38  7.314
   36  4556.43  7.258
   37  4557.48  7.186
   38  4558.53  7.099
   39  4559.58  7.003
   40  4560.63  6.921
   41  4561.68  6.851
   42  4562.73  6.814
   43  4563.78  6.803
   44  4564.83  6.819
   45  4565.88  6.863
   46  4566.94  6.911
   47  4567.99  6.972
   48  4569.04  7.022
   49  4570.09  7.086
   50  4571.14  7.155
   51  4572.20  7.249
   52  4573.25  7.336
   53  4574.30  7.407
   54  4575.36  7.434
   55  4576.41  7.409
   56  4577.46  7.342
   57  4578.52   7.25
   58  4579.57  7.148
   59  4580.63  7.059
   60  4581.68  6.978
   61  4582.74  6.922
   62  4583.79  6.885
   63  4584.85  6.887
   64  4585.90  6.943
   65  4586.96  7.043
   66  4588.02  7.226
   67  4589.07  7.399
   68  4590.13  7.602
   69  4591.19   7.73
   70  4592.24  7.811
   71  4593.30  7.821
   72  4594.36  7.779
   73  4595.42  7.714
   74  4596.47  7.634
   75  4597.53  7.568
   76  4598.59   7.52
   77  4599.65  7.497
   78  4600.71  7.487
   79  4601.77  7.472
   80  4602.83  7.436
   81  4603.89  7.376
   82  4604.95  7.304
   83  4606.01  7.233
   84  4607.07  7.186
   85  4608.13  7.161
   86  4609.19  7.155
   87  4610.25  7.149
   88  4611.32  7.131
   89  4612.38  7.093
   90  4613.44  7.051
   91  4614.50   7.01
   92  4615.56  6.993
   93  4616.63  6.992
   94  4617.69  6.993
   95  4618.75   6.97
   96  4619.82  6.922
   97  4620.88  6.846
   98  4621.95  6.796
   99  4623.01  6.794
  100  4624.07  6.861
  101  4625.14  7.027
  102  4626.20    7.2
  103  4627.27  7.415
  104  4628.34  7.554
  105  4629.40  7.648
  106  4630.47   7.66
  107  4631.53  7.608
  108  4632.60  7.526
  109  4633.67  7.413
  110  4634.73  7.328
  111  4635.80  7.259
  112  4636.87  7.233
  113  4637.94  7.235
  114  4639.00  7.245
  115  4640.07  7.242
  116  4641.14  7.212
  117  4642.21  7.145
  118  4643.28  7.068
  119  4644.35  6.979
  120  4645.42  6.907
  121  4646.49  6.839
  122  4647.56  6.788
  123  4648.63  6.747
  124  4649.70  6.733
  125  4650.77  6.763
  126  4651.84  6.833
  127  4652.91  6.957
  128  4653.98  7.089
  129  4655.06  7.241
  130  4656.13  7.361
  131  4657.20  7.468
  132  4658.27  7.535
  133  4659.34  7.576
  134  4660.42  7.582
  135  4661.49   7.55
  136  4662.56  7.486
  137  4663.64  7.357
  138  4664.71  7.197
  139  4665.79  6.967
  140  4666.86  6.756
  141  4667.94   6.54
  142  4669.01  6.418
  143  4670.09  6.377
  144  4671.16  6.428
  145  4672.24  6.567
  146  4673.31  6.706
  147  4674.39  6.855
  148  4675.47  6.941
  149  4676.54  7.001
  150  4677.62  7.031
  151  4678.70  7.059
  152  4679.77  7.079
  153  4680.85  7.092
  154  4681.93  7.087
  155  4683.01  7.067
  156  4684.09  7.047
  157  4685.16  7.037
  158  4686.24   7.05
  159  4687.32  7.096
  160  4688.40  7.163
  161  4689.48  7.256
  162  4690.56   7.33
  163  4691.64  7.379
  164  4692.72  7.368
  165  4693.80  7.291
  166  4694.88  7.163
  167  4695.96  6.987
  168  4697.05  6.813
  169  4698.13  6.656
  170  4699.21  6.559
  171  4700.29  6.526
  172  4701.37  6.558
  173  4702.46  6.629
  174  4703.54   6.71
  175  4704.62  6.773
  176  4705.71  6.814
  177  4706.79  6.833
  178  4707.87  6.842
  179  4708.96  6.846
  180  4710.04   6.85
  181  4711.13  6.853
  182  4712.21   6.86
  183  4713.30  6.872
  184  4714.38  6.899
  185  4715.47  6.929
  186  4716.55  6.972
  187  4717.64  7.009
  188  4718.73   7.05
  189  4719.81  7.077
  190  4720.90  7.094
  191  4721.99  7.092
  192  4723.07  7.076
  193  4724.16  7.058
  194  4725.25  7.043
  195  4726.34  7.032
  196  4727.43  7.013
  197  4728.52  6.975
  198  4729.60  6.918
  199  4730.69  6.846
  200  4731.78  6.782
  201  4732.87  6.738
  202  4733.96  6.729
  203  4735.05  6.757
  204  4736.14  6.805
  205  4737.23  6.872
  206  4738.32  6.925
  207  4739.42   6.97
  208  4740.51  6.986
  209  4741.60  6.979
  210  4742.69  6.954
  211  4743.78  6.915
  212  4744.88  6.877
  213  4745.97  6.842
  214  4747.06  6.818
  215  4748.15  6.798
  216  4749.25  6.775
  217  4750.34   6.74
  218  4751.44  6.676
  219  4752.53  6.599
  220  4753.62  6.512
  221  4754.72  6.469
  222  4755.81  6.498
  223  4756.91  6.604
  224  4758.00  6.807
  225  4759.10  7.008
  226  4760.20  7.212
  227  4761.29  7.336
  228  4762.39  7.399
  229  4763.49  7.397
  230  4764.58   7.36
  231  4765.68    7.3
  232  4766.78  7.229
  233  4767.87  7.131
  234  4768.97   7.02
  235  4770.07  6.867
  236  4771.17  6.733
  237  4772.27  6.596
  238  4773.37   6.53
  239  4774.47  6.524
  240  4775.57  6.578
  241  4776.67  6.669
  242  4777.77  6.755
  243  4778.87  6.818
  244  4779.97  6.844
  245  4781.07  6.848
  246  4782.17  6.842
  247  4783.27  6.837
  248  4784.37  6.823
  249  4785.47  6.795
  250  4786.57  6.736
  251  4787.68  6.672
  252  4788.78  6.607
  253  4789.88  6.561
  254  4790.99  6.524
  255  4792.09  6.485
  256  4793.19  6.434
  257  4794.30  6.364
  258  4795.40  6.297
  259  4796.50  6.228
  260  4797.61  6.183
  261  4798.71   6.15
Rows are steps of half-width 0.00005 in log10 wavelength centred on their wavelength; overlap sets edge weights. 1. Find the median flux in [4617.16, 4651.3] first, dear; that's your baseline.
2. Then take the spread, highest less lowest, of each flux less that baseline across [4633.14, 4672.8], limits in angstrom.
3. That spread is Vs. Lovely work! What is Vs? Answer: 1.2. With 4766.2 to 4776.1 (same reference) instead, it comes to 0.7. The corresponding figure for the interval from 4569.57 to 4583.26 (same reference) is 0.5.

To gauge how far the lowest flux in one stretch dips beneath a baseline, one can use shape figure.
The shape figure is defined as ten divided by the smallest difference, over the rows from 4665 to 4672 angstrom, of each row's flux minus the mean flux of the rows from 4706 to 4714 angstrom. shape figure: -21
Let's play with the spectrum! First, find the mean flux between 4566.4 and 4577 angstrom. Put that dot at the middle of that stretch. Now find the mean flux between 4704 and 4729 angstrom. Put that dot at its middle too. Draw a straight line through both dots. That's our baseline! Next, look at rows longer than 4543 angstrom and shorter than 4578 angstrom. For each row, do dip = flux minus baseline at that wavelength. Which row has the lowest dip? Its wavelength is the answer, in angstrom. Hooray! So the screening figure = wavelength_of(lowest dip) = 4544.91 angstrom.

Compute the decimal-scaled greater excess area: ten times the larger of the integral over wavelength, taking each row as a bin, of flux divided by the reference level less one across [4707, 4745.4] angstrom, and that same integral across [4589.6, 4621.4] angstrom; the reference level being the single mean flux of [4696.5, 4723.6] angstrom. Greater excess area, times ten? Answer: 22.0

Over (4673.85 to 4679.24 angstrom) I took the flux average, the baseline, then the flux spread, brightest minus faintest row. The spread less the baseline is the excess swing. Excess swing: -6.8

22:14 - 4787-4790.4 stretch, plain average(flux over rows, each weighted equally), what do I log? 6.6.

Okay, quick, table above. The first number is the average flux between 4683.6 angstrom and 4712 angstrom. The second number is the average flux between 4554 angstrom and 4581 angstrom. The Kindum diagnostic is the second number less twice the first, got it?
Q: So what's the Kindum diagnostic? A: -6.76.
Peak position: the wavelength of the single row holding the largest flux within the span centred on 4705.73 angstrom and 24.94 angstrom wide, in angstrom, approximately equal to 4693.80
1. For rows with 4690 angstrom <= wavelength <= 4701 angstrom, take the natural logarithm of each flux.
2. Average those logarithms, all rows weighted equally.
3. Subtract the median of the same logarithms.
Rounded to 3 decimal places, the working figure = -0.011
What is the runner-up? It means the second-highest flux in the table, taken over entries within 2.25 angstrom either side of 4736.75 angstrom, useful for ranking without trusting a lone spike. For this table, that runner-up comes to 6.872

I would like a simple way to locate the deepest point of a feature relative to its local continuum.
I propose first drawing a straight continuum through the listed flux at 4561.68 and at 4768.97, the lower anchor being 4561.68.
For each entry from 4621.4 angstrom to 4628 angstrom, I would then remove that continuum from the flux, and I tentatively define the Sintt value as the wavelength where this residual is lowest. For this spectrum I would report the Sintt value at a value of 4623.01 angstrom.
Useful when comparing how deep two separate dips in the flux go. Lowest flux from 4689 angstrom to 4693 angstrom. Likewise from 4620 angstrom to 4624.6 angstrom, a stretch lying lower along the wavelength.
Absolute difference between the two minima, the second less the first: 0.46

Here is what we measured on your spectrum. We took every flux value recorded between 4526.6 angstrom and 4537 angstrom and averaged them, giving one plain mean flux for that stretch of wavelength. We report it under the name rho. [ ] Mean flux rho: 7.12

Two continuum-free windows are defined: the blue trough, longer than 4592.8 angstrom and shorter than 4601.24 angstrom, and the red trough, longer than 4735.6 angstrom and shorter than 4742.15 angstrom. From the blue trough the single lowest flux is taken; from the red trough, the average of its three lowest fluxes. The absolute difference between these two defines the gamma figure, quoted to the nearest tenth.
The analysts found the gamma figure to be 0.6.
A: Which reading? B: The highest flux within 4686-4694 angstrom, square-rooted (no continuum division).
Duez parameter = 2.72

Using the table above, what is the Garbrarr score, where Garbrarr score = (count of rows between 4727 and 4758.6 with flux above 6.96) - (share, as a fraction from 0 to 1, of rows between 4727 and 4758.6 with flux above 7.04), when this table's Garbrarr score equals 5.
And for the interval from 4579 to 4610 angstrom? 24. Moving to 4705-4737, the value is 12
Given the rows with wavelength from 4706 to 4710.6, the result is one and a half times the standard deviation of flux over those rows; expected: 0.01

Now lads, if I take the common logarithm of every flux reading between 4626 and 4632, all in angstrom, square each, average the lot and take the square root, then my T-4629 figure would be 0.876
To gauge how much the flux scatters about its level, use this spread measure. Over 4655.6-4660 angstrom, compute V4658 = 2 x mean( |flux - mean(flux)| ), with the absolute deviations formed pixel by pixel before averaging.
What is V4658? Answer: 0.14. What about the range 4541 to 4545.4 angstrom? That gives 0.21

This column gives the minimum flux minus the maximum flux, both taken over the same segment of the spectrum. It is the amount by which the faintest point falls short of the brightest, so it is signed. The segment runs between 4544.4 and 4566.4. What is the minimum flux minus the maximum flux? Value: -0.61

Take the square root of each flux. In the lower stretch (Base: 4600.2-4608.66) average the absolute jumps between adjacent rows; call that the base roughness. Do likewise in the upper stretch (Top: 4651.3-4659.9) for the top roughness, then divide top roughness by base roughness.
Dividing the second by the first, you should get 2.3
